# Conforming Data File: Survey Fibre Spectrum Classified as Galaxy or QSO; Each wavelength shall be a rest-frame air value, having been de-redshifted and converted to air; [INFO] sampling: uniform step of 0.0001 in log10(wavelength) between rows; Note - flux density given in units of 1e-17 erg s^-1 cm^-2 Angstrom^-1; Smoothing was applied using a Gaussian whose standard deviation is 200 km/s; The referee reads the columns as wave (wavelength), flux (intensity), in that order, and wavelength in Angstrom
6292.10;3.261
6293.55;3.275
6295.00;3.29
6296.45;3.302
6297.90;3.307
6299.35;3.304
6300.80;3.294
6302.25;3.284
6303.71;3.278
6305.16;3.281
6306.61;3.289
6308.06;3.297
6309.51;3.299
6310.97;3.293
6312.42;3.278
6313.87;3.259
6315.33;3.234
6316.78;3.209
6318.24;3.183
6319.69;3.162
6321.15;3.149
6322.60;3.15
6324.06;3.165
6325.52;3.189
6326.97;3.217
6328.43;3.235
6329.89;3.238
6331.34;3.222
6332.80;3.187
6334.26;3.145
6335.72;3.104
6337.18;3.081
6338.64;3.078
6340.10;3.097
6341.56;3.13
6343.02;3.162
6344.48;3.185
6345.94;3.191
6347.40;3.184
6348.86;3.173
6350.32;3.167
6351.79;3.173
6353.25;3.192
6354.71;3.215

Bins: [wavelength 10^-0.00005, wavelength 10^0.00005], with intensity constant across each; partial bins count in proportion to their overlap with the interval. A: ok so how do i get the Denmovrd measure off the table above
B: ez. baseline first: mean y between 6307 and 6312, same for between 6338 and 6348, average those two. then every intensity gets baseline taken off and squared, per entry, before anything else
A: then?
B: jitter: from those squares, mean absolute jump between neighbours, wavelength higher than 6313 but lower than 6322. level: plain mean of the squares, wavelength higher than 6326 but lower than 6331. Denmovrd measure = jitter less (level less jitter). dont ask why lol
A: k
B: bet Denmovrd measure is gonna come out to 0.002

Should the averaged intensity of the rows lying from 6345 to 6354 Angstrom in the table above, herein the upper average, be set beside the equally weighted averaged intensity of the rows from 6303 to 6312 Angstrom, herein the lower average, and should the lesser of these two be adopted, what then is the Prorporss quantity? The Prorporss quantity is 3.18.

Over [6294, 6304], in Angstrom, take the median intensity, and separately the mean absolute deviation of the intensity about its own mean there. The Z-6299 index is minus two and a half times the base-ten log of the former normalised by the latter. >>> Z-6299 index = -6.44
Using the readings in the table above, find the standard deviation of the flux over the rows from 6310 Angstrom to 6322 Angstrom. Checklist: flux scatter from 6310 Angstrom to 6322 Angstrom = 0.05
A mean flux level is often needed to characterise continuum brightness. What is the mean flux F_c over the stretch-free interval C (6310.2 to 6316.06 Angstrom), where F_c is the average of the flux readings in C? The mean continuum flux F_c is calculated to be 3.27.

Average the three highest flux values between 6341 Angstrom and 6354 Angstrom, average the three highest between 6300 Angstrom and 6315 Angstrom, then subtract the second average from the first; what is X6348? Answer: -0.11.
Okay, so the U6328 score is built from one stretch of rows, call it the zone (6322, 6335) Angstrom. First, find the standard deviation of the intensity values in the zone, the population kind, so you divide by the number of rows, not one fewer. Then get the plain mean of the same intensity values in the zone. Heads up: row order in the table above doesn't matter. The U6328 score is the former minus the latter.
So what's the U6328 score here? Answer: -3.16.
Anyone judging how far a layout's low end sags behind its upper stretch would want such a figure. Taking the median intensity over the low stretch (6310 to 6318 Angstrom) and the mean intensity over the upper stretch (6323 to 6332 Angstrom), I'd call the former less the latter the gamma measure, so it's 0.05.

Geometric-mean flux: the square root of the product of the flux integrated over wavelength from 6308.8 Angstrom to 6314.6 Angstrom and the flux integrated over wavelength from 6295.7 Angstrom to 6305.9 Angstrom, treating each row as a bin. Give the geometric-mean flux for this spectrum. 25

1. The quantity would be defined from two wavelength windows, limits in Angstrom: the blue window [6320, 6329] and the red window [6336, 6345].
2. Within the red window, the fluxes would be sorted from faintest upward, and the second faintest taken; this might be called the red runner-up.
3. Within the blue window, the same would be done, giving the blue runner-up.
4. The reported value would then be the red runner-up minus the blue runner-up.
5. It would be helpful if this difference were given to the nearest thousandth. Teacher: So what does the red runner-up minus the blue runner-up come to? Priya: -0.069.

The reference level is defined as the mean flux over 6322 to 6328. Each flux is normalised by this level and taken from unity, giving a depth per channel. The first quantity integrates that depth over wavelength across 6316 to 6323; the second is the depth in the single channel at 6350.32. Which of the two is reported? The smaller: 0.00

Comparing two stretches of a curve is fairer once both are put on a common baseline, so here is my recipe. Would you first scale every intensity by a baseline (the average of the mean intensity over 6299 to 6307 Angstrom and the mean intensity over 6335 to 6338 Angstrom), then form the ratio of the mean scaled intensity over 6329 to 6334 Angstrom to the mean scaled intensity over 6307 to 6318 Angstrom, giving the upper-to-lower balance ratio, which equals 0.984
